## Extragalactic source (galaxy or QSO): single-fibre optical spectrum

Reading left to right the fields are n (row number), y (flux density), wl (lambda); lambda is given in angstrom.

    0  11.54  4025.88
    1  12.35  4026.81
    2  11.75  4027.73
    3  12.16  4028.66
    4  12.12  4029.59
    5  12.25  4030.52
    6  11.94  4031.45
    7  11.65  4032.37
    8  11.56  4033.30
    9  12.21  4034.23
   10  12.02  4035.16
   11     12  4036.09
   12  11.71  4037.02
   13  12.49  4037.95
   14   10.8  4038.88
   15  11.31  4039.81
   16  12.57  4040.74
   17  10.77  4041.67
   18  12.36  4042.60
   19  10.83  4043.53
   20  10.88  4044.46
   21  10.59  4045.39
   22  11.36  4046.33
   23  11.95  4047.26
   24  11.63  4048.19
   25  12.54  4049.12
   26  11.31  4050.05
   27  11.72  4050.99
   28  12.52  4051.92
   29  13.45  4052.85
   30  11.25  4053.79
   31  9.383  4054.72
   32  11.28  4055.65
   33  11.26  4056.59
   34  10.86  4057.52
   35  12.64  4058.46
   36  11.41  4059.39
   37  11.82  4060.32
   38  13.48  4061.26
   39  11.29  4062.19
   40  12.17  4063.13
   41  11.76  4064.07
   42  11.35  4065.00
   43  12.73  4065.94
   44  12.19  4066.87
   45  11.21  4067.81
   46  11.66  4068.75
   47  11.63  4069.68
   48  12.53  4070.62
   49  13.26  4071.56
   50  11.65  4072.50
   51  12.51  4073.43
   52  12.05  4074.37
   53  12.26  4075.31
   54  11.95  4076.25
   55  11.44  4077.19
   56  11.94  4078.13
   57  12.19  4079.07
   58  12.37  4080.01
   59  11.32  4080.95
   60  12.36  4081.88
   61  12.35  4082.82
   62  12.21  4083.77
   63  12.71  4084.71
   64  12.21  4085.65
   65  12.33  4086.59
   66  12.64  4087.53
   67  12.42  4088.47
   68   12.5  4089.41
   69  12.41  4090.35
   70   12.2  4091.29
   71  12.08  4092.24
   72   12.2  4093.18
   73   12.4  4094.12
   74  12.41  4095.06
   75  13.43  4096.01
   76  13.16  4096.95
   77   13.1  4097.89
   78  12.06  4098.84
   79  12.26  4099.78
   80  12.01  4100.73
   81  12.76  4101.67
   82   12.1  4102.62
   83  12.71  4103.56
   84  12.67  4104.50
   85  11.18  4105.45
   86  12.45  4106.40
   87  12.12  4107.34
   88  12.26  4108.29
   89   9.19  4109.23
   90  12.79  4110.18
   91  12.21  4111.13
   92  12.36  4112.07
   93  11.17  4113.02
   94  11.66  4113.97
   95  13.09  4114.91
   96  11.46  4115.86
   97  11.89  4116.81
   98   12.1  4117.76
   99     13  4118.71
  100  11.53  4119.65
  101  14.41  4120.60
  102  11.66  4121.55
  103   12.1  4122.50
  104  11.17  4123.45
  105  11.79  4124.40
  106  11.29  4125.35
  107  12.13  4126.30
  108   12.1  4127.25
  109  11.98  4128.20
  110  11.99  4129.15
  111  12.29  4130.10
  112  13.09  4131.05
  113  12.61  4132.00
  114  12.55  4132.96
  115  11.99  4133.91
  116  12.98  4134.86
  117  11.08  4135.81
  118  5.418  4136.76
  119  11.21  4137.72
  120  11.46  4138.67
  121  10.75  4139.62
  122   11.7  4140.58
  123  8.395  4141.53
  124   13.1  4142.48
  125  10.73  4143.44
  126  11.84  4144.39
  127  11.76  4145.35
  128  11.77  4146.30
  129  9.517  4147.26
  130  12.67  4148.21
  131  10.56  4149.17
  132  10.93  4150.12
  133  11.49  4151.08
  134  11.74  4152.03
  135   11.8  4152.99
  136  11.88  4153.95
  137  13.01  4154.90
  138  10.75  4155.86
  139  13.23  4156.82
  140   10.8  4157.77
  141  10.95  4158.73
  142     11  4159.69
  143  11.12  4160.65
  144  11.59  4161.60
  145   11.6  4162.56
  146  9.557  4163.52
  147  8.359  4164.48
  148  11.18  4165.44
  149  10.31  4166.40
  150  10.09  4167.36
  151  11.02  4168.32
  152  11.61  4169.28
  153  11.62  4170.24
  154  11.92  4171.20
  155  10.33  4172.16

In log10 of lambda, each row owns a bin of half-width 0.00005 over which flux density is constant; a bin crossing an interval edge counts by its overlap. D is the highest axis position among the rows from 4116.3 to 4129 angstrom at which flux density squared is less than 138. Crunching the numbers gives 4125.35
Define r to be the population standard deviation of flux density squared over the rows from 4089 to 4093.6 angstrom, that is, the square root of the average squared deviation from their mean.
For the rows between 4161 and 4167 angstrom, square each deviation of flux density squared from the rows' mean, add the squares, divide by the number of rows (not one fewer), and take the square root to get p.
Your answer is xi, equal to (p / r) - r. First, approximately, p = 24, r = 3.8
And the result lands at 3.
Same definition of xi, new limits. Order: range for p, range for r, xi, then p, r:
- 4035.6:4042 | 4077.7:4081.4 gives -8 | 16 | 9.4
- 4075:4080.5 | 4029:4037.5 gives -4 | 7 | 5.6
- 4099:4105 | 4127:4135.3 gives -9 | 8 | 10.2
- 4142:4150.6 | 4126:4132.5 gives -7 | 24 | 9.4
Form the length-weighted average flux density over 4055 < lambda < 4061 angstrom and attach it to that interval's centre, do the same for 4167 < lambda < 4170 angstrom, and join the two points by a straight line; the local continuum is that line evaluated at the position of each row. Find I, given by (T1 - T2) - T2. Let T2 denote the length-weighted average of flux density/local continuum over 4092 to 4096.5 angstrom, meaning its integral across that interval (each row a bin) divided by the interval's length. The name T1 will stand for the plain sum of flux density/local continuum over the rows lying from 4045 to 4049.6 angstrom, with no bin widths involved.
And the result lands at 2.80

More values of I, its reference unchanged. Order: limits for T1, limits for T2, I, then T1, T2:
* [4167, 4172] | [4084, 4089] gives 2.93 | 5.1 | 1.09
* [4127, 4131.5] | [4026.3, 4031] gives 3.42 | 5.5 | 1.04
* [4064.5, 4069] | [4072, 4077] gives 3.04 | 5.1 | 1.05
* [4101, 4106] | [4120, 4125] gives 3.26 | 5.4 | 1.08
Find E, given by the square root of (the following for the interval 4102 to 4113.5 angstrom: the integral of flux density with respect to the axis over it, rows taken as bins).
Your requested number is 11.72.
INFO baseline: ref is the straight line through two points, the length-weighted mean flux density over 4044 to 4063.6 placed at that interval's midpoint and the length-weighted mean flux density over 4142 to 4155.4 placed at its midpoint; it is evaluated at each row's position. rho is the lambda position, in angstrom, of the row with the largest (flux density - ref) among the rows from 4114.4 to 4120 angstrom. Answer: 4114.91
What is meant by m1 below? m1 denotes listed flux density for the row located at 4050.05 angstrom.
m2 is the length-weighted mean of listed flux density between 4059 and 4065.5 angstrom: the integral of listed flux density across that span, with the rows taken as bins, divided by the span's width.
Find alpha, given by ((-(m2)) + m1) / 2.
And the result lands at -0.30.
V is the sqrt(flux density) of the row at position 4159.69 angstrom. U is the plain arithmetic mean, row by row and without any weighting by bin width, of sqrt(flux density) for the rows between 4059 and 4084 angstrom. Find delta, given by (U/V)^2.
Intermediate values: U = 3.47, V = 3.32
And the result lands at 1.09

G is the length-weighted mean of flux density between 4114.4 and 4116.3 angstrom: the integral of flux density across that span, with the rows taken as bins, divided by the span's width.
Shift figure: 12.3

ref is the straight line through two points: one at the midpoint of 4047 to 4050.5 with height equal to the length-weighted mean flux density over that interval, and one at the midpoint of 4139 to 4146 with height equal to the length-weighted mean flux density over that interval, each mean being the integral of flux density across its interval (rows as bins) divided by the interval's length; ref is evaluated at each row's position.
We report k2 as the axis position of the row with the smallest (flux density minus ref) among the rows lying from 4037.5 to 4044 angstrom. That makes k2 4041.67 angstrom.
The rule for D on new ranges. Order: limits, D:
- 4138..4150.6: 4150.12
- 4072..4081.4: 4080.95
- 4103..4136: 4135.81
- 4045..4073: 4072.50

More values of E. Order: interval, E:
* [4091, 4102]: 11.73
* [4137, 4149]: 11.54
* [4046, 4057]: 11.32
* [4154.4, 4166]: 11.34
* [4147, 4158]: 11.29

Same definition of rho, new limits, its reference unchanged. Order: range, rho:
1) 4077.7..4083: 4080.01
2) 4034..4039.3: 4037.95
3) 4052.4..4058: 4052.85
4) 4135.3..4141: 4140.58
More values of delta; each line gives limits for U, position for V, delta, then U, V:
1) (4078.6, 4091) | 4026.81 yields 1.00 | 3.51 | 3.51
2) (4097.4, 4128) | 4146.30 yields 1.03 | 3.47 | 3.43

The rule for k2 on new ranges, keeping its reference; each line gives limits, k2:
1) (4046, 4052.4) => 4050.05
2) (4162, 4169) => 4164.48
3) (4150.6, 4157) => 4155.86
